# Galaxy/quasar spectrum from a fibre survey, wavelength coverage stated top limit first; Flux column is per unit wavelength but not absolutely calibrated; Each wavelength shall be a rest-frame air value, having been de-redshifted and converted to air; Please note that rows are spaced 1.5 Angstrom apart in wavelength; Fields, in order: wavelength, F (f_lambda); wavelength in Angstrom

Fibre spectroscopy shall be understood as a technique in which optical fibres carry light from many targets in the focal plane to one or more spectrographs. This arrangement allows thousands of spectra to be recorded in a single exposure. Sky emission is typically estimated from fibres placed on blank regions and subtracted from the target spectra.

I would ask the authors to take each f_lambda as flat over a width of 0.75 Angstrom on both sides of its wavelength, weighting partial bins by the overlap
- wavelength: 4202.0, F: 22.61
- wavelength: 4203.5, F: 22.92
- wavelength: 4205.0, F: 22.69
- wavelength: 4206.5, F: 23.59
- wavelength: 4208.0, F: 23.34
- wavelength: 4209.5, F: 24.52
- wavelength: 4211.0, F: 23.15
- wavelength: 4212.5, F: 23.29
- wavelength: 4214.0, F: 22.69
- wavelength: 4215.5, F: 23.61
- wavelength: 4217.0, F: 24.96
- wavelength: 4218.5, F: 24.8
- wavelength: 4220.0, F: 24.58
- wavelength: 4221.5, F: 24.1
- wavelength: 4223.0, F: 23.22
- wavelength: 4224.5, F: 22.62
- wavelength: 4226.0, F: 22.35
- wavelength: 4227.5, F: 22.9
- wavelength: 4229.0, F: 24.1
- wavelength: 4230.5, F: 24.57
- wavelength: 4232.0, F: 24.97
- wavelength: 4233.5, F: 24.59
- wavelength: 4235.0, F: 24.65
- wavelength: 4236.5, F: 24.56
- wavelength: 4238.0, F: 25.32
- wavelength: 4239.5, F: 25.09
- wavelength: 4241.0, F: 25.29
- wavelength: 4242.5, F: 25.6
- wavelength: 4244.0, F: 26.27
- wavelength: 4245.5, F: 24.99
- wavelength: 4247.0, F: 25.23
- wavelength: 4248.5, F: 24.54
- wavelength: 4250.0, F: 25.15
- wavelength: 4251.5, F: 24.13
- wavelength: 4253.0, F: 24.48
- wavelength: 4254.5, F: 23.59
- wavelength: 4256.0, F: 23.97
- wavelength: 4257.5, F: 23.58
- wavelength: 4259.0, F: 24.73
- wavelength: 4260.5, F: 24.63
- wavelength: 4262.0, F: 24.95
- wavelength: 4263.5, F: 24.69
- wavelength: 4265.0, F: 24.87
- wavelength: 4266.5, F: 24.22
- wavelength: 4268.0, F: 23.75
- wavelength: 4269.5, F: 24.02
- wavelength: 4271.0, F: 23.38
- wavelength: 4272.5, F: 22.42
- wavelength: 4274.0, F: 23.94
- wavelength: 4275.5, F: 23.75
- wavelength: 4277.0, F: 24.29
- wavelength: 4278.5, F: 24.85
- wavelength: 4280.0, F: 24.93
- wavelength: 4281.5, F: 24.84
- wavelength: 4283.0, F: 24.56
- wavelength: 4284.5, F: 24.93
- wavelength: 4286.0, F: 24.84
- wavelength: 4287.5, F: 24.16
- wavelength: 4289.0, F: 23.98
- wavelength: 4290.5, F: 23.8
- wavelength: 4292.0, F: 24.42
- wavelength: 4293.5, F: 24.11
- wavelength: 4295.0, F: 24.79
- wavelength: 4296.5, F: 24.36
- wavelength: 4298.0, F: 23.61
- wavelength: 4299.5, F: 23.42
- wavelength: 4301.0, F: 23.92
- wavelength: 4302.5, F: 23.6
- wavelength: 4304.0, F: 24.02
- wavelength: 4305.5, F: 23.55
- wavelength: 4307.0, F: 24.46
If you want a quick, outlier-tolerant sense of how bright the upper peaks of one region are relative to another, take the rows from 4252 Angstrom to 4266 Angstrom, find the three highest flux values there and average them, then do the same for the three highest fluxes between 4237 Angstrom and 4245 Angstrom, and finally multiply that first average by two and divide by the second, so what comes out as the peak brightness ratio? 1.932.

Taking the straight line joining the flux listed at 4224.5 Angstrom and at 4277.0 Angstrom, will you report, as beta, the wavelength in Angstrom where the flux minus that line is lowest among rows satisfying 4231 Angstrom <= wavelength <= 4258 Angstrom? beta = 4257.5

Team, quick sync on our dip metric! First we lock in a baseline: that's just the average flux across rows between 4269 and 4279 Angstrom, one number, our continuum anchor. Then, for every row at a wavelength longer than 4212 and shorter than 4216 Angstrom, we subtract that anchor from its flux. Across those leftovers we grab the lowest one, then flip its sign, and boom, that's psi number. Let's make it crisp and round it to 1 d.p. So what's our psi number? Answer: 1.1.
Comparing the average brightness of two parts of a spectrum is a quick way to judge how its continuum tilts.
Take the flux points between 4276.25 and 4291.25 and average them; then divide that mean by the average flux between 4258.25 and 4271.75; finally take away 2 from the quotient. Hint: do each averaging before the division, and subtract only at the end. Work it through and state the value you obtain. -0.994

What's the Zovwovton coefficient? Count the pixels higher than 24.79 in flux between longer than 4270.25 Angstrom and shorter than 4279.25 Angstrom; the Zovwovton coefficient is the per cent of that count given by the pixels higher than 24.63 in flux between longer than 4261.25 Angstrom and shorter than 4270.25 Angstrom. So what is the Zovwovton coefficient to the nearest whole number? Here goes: 300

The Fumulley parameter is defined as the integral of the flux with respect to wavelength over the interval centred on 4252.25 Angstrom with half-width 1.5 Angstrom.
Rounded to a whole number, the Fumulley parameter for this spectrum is 73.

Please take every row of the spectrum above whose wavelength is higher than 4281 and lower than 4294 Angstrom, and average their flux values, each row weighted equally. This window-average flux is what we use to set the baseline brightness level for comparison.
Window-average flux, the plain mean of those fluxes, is 24.4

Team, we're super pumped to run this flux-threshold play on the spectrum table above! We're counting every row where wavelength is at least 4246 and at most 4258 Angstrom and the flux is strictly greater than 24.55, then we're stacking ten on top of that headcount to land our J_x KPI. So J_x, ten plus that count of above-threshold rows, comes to 12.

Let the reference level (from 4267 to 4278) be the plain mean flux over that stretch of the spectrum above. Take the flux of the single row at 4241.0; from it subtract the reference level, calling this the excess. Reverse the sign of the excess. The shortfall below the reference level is -1.6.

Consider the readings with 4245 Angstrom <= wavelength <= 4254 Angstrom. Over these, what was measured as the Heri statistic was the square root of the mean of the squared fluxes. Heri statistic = 24.8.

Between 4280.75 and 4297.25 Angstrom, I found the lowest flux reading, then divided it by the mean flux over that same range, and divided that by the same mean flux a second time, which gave 0.0399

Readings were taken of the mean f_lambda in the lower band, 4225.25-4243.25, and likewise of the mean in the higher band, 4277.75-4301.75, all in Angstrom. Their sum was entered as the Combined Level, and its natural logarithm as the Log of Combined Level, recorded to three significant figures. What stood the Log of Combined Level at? 3.89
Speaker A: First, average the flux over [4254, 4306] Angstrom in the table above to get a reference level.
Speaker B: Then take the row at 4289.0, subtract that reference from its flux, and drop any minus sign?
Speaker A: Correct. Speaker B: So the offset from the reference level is 0.18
